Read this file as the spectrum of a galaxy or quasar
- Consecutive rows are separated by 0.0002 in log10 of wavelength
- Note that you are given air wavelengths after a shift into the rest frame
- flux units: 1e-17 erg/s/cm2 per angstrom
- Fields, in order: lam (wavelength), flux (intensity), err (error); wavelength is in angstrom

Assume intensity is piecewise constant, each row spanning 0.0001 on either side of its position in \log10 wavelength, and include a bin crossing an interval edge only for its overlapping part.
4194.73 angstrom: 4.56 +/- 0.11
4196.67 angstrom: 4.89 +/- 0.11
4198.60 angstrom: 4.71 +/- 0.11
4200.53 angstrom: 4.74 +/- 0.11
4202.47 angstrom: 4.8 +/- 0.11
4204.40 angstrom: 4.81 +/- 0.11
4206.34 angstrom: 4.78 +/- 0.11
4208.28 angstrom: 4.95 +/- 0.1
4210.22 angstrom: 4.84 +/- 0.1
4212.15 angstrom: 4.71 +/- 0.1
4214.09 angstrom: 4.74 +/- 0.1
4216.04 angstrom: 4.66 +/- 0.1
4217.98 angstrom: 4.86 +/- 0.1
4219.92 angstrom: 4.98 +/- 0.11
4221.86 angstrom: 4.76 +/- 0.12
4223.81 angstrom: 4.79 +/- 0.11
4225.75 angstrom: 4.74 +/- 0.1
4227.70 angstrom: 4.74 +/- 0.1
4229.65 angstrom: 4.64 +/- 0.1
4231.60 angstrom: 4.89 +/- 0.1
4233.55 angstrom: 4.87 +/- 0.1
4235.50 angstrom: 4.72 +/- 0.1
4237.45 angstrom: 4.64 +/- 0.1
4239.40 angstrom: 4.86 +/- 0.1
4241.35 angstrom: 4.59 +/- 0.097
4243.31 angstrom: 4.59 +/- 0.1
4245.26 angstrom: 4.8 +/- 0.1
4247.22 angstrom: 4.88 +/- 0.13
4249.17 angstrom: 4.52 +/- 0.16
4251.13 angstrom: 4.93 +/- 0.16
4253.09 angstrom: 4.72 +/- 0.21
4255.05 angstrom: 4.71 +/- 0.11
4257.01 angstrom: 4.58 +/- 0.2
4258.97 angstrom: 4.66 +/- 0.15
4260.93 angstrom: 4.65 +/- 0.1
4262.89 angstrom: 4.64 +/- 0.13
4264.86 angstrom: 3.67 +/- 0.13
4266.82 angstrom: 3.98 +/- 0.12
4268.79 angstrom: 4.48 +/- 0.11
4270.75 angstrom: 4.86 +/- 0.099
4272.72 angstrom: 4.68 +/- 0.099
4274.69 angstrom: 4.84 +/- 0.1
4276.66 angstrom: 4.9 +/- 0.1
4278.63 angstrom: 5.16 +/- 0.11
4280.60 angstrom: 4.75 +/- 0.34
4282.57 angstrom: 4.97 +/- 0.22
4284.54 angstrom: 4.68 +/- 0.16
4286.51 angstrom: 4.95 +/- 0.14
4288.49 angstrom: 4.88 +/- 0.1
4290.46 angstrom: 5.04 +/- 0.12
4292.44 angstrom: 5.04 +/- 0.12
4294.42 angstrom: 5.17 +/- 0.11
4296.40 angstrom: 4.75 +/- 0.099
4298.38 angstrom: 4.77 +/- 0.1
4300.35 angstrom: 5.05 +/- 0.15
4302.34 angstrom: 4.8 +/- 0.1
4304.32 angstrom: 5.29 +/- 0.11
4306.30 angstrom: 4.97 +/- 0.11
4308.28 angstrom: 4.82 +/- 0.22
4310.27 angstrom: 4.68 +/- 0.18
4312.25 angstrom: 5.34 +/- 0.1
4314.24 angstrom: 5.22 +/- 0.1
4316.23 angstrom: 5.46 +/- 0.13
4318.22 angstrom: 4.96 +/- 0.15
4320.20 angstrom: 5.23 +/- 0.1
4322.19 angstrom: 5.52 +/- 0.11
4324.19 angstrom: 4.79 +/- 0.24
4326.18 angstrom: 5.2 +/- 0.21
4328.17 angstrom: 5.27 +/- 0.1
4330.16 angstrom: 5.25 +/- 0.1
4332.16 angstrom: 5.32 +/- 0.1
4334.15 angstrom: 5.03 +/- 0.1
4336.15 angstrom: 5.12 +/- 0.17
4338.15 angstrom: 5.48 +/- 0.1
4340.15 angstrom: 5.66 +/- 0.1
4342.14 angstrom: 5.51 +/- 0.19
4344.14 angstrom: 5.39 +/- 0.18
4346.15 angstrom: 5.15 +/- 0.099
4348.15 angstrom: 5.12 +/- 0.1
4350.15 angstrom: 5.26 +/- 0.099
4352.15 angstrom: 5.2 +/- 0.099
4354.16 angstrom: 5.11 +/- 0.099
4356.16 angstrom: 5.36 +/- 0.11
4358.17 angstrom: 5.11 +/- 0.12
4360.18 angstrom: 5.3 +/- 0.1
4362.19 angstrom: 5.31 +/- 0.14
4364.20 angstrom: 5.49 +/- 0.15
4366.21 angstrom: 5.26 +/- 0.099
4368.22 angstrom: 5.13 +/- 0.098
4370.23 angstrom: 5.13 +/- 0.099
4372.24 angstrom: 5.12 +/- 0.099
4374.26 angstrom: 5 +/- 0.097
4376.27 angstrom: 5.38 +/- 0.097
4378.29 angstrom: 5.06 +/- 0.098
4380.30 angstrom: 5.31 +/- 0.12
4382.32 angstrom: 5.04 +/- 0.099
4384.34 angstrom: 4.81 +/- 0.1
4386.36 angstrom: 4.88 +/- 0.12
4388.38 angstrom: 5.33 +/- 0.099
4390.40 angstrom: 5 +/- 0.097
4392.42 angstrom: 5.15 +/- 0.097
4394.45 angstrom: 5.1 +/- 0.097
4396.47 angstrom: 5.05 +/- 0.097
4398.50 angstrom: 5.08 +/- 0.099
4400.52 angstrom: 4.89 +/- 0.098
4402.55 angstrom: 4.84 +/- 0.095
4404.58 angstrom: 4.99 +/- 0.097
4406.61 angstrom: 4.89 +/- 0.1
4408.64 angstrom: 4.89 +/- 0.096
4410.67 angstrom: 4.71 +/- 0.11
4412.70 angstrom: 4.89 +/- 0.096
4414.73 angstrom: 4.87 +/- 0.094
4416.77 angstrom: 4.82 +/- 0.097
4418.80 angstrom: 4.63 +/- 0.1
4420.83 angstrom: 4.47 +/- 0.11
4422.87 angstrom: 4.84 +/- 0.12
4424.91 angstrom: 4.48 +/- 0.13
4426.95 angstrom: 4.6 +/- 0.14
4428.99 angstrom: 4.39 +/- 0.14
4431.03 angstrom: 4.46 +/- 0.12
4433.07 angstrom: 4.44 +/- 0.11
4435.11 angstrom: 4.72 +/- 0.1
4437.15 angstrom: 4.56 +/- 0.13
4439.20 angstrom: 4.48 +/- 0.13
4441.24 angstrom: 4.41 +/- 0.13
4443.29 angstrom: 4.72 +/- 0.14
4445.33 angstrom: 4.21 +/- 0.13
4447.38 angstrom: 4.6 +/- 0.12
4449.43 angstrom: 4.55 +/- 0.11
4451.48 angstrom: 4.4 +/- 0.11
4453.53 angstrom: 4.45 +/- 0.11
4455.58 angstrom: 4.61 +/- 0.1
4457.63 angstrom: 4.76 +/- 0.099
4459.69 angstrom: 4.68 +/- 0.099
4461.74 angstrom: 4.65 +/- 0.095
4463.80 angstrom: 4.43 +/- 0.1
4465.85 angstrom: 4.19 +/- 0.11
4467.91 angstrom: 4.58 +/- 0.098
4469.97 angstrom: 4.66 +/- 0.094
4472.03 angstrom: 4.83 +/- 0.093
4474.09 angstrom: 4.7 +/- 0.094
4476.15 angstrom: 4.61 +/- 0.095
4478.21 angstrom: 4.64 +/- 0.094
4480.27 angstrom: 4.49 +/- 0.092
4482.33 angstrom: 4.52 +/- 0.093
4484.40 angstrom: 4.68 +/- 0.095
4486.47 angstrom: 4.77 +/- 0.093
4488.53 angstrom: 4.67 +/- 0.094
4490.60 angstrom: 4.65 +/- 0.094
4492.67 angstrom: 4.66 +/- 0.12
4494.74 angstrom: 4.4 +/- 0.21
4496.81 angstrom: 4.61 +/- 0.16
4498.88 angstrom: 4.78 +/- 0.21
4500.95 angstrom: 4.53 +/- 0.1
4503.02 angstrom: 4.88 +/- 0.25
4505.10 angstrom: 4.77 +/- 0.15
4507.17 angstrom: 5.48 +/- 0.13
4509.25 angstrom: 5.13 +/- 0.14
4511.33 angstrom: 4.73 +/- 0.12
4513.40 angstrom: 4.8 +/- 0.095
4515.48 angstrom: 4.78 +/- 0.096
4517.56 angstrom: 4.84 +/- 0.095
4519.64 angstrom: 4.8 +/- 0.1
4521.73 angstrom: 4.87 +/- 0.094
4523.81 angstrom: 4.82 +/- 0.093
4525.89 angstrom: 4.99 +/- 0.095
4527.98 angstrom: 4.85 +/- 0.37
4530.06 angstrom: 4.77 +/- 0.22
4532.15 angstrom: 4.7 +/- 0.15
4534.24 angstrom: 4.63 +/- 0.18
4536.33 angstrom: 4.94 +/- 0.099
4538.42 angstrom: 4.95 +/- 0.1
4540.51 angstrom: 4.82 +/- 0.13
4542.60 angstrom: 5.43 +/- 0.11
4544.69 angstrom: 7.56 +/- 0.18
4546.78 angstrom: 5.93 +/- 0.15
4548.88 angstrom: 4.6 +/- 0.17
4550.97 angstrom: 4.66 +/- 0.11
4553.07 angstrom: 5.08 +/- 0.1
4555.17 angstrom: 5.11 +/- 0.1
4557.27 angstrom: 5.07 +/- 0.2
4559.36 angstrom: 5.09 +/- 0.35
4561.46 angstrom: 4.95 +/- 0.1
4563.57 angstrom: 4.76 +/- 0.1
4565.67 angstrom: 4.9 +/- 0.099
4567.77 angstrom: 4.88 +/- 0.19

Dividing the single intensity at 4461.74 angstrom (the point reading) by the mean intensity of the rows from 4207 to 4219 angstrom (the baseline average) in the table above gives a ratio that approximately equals 0.97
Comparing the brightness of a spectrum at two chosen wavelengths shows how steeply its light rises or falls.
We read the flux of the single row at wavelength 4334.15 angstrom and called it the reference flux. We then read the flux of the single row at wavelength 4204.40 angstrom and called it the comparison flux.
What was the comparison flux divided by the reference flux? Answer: 0.96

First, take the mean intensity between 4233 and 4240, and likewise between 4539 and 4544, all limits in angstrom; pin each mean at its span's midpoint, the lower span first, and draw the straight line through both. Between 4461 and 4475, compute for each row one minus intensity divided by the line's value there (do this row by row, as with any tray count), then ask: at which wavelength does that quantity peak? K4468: 4465.85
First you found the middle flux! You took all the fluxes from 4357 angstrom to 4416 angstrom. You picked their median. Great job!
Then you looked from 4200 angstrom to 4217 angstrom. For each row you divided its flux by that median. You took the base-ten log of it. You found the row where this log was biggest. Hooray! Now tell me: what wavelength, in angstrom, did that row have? 4208.28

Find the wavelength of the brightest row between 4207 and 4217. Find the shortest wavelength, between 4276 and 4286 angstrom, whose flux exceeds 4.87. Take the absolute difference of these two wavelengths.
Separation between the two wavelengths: 68.4 angstrom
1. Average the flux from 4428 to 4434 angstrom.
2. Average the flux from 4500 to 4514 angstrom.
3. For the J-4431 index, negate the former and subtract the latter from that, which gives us -9.3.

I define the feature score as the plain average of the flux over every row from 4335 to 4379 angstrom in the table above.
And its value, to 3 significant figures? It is 5.26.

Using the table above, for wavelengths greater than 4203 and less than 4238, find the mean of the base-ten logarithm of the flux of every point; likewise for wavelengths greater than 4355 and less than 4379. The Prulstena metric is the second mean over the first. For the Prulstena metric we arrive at 1.06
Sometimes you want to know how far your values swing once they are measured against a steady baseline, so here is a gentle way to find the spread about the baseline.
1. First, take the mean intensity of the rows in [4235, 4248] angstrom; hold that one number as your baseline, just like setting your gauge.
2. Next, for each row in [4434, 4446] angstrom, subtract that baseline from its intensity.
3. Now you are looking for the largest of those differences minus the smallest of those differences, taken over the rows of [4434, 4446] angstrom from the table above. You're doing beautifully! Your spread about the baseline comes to 0.51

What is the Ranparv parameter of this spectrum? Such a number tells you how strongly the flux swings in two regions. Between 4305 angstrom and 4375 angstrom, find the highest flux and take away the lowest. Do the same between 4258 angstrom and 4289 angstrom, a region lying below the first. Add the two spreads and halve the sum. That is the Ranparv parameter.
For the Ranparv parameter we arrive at 1.2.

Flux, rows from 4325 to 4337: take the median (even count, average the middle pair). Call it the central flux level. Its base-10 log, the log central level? 0.718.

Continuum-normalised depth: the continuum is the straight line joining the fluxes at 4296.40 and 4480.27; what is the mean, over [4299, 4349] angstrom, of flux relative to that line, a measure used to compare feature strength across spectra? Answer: 1.10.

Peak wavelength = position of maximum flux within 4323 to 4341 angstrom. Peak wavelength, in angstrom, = 4340.15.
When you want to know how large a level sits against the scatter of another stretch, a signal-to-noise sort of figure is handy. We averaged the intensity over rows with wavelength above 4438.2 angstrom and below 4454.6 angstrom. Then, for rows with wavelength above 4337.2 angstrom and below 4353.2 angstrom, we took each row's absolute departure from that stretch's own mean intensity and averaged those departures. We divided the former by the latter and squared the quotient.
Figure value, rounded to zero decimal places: 748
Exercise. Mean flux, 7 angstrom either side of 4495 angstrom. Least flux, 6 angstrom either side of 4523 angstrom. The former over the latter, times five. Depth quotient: 4.81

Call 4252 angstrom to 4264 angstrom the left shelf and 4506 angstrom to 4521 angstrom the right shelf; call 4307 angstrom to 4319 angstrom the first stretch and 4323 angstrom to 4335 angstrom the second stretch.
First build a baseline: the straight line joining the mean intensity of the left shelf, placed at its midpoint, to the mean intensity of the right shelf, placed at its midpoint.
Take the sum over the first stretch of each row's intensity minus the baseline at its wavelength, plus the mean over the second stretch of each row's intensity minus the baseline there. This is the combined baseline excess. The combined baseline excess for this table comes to 2.6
